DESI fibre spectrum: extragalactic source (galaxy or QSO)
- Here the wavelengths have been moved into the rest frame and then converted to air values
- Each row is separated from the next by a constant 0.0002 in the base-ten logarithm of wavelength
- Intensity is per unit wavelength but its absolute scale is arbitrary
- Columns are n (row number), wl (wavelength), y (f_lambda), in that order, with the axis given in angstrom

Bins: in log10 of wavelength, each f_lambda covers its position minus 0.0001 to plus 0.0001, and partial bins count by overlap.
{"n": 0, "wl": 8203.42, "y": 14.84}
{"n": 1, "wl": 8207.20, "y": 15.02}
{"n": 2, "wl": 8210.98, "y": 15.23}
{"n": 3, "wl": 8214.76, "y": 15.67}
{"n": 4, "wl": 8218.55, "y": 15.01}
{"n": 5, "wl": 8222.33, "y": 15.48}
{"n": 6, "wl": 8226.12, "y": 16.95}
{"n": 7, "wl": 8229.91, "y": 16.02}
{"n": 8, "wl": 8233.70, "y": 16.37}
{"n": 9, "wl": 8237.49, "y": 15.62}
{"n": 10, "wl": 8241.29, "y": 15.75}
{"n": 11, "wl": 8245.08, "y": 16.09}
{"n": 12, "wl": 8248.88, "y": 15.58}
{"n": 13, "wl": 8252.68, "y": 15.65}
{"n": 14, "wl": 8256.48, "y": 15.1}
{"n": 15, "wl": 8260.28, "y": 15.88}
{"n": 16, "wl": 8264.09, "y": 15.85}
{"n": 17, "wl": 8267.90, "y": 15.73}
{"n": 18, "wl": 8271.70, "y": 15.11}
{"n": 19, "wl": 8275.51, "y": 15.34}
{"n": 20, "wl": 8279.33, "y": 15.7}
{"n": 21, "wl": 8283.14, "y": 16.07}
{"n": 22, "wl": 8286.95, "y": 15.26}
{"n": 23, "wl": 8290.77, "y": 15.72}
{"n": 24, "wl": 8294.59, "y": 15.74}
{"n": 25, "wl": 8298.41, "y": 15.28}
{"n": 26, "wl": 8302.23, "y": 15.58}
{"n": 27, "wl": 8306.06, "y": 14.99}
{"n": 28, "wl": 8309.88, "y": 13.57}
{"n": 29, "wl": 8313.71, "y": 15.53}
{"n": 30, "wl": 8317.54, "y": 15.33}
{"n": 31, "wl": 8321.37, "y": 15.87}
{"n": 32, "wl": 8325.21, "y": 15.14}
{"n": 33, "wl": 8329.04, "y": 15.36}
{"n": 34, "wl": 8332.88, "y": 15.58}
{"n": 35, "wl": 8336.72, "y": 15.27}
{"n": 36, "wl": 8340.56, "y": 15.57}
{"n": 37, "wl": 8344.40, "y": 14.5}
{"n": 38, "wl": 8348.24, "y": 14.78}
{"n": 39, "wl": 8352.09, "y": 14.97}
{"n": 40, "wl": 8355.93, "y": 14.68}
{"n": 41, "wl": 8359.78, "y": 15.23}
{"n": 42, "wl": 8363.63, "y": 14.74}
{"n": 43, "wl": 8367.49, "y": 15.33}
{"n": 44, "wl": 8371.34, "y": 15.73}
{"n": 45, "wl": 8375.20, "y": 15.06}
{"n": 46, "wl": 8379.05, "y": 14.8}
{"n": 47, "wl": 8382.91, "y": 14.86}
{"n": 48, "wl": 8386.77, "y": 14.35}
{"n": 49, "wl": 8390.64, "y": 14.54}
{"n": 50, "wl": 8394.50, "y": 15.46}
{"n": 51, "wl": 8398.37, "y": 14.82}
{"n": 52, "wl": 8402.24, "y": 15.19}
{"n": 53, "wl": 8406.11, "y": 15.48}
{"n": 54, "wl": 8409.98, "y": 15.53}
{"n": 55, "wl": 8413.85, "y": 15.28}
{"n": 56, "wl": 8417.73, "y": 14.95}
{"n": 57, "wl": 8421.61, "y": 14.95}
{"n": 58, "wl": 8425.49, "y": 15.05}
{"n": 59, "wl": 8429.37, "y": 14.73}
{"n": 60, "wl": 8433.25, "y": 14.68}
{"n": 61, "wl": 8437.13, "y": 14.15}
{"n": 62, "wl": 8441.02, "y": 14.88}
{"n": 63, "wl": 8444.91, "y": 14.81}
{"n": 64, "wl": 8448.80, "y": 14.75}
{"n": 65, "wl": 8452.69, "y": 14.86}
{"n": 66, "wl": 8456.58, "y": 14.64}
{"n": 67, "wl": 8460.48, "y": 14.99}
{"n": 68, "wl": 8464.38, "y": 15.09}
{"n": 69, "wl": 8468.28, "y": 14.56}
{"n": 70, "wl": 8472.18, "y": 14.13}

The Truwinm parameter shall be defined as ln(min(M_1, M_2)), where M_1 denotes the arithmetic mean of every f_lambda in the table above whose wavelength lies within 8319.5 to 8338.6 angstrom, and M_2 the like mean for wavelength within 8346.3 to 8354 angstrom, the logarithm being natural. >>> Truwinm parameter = 2.70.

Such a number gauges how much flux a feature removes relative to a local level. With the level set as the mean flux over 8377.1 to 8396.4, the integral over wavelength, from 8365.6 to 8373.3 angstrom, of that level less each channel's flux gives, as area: -5.6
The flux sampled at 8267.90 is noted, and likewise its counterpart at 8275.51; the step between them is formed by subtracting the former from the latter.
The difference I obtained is -0.39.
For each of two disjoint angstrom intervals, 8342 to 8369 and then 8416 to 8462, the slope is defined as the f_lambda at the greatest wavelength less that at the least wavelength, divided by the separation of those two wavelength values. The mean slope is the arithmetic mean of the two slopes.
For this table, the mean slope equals 0.018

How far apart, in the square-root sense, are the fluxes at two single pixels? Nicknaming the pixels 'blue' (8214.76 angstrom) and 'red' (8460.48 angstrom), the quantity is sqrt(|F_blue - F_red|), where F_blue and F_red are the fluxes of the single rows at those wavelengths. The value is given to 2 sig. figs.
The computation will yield 0.82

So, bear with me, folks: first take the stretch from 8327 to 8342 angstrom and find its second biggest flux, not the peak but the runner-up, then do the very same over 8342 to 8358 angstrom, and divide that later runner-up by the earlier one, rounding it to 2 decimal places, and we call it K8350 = 0.95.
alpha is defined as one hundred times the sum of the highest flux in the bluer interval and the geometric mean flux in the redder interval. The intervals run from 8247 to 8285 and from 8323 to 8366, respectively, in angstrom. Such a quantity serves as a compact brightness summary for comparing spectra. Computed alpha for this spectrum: 3114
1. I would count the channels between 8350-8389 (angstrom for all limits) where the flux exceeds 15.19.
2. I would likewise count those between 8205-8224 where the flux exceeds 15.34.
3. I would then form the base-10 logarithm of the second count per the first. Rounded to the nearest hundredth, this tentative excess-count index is -0.18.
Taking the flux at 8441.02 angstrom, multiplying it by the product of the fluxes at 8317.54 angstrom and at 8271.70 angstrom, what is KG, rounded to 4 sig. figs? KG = 3447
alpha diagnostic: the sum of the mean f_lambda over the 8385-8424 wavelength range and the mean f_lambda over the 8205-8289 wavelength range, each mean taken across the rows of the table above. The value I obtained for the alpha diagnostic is 30.7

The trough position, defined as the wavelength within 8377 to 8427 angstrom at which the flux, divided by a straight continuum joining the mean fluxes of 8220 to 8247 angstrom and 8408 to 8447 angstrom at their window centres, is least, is 8386.77 angstrom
